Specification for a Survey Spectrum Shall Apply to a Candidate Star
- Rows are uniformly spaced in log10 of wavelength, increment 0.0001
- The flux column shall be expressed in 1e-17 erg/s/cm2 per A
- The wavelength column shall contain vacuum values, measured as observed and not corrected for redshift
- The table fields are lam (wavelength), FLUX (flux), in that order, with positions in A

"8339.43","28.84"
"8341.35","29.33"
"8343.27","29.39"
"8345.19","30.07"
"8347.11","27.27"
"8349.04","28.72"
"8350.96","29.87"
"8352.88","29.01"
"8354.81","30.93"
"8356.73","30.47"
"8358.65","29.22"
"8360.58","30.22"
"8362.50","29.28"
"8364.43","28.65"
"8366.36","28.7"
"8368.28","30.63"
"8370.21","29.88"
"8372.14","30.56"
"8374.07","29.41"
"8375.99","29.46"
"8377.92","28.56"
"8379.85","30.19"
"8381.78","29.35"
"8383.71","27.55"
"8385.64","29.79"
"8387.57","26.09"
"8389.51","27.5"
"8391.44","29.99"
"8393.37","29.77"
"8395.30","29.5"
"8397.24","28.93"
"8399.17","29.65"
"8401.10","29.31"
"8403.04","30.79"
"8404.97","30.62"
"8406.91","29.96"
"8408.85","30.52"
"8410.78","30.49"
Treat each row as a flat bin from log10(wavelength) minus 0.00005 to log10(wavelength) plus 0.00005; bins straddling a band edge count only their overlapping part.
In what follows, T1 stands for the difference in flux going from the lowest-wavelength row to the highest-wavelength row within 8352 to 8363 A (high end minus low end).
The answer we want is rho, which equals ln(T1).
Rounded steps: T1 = 0.3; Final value -1.3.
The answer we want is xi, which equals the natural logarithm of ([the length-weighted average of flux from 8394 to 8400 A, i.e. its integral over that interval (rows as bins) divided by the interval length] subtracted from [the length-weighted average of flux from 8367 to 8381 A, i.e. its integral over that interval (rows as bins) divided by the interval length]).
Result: -0.9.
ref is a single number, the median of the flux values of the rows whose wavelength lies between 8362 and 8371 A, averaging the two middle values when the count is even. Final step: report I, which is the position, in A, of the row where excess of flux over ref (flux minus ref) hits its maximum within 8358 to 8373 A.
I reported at 8368.28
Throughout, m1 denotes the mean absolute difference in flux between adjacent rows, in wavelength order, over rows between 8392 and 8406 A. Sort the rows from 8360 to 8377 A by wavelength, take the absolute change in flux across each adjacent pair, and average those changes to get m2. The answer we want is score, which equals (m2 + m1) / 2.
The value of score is 0.7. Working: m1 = 0.59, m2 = 0.8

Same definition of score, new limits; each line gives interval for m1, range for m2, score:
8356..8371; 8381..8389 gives 1.8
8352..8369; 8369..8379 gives 0.9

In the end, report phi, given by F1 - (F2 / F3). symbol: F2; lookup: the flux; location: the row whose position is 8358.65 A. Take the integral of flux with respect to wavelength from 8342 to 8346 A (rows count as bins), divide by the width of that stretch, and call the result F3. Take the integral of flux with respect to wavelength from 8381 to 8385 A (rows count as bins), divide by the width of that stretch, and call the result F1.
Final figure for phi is 27.5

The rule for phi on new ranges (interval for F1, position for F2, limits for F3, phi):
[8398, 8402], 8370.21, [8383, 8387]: 28.5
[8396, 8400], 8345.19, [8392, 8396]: 28.3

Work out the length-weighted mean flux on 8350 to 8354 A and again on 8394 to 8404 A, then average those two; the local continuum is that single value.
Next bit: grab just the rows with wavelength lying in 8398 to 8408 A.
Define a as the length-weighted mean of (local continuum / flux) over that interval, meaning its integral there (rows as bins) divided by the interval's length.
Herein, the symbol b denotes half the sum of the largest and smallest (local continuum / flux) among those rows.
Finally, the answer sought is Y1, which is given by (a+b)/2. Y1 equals 0.98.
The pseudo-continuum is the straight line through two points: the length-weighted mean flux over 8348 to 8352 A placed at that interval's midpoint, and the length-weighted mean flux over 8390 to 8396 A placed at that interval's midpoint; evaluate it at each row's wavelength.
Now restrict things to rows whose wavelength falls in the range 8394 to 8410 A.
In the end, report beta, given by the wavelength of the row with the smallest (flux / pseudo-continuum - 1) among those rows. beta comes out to 8397.24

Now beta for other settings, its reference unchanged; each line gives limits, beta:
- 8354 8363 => 8358.65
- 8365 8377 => 8366.36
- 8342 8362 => 8347.11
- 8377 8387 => 8383.71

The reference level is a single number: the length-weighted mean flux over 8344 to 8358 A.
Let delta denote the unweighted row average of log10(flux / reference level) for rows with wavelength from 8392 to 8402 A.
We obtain -0.001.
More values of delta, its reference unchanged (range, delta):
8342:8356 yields -0.003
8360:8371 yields 0.001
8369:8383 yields 0.002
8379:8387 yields -0.004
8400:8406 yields 0.011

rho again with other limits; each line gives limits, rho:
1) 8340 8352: -0.6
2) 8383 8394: 0.8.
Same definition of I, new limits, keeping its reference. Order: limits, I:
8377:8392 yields 8379.85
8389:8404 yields 8403.04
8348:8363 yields 8354.81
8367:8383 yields 8368.28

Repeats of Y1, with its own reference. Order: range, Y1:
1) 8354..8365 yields 0.99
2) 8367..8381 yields 1.00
